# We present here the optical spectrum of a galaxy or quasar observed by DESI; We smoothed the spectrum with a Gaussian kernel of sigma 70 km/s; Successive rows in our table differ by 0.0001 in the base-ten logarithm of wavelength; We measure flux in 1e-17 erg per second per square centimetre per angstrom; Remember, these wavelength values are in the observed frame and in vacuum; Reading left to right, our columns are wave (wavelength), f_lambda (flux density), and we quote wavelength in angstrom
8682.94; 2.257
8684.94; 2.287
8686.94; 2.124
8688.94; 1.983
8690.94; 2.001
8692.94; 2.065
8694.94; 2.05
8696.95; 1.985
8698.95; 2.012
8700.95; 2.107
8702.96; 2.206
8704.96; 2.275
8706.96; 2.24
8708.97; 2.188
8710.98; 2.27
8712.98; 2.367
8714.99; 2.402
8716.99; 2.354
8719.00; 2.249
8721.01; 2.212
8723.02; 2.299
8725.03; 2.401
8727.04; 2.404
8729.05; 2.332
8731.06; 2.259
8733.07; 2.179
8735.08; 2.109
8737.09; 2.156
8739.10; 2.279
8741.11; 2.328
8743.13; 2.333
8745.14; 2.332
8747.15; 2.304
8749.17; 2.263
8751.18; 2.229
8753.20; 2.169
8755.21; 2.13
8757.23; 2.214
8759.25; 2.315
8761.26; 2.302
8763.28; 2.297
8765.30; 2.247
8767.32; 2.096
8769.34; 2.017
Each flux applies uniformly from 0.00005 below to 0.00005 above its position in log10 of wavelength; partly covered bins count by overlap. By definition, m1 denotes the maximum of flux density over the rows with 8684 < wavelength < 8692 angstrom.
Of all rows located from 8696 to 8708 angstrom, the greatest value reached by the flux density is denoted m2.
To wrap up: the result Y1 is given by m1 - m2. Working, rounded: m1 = 2.287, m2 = 2.275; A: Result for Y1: 0.01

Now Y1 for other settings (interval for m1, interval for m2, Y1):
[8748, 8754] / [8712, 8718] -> -0.14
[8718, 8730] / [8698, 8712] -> 0.13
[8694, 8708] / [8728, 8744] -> -0.06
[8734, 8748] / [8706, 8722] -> -0.07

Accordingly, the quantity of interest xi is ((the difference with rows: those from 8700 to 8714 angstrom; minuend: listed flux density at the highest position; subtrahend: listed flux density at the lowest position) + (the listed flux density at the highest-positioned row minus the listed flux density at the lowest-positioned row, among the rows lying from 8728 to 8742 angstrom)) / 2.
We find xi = 0.128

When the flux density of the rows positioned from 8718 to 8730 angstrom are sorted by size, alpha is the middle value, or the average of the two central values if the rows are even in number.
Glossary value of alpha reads 2.32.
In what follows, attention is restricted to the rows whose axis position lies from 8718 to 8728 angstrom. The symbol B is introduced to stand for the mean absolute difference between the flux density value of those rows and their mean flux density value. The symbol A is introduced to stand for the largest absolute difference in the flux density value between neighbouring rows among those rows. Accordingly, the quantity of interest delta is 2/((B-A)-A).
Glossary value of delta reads -15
